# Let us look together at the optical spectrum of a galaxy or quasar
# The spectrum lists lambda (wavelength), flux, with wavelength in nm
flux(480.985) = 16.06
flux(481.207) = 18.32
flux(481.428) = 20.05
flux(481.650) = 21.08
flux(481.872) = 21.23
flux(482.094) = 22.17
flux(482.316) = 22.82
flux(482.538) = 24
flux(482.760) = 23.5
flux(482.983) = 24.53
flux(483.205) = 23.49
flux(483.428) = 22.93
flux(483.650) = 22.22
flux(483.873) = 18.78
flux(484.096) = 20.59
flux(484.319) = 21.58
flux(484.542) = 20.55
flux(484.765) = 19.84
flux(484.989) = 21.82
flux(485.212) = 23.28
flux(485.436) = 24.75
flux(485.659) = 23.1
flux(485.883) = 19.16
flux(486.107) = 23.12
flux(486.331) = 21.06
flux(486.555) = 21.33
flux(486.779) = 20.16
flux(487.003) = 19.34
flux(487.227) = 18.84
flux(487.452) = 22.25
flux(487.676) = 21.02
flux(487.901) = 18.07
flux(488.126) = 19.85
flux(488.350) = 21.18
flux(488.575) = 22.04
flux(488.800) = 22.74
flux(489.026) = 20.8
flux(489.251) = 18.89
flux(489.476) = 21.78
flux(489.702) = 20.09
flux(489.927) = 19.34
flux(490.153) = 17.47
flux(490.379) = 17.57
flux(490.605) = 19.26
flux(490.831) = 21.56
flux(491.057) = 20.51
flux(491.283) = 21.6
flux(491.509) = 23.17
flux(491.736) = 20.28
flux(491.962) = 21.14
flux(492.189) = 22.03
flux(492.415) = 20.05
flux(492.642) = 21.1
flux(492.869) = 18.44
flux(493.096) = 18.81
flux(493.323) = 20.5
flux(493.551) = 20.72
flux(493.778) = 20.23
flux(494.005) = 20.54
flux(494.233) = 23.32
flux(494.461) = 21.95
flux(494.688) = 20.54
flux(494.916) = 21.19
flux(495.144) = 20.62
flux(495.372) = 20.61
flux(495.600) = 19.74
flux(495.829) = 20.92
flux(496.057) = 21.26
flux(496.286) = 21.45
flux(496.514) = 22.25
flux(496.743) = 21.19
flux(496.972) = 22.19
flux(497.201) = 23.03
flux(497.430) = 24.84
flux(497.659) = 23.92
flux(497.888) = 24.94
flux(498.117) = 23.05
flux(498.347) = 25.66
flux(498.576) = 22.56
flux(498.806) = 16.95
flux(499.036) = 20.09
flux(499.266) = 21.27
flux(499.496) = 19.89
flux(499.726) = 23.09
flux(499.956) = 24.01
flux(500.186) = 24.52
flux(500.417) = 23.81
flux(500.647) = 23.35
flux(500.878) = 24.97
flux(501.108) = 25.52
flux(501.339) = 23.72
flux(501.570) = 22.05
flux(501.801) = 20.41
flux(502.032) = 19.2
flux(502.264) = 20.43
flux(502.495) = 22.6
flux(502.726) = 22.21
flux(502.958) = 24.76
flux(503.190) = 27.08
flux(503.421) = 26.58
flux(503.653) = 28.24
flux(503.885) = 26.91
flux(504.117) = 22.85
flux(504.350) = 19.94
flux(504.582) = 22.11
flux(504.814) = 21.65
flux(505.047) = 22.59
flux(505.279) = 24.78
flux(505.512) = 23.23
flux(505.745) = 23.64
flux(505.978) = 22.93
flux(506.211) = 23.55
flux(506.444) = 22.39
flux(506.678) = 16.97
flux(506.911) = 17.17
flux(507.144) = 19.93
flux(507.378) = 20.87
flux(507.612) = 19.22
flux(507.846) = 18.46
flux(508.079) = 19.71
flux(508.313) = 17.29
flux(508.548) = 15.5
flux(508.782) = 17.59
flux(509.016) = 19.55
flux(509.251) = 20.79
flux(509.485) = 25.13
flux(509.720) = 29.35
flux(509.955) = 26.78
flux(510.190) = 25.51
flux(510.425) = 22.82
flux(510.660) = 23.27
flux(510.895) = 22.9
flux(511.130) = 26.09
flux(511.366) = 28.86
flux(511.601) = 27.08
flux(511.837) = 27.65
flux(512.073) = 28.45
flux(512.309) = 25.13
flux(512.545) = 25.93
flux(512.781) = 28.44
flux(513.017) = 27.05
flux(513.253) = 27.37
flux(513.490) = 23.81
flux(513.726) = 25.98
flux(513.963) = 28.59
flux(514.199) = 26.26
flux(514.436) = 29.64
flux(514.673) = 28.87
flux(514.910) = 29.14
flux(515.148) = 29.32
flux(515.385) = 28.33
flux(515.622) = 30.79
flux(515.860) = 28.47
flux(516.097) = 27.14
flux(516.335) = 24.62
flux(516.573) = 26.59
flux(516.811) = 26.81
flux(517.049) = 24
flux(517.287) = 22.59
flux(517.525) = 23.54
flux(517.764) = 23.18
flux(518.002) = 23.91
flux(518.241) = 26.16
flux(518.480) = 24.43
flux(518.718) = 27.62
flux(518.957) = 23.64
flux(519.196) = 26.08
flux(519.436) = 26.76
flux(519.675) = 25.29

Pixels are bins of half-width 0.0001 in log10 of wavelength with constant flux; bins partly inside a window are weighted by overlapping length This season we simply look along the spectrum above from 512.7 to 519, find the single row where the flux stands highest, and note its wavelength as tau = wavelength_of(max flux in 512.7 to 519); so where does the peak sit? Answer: 515.622 nm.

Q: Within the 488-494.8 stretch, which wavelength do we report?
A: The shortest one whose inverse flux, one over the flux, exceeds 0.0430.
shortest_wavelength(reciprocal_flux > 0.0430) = 488.126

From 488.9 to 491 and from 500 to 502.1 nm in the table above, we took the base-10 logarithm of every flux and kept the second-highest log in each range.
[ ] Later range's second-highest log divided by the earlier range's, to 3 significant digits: 1.05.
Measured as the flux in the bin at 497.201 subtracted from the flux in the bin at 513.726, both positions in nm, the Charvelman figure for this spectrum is 3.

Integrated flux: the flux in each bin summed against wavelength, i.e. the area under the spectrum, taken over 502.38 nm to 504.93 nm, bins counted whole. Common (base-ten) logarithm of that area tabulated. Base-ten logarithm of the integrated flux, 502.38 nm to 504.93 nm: 1.79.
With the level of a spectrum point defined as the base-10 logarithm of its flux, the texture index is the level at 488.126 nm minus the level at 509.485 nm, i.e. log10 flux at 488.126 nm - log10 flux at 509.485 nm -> -0.10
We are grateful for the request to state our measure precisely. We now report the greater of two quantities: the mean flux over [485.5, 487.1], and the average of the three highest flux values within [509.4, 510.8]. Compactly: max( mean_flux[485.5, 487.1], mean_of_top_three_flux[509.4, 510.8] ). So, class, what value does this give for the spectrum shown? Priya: 27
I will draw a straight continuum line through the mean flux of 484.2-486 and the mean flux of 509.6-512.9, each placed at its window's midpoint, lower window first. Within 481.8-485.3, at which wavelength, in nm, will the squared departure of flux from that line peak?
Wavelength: 482.983 nm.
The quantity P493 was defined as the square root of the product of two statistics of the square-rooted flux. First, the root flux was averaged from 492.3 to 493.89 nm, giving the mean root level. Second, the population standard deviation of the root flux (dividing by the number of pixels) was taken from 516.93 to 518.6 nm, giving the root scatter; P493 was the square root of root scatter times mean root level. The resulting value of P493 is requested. 0.69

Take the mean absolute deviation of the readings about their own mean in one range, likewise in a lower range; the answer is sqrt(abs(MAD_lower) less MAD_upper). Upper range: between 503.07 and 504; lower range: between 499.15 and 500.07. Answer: 0.98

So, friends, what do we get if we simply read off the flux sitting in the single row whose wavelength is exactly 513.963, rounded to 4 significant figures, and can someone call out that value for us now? 28.59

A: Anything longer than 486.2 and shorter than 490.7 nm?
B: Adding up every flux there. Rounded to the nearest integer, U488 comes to 403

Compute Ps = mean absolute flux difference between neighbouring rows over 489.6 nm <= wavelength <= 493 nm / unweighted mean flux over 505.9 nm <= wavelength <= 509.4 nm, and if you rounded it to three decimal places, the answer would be 0.076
